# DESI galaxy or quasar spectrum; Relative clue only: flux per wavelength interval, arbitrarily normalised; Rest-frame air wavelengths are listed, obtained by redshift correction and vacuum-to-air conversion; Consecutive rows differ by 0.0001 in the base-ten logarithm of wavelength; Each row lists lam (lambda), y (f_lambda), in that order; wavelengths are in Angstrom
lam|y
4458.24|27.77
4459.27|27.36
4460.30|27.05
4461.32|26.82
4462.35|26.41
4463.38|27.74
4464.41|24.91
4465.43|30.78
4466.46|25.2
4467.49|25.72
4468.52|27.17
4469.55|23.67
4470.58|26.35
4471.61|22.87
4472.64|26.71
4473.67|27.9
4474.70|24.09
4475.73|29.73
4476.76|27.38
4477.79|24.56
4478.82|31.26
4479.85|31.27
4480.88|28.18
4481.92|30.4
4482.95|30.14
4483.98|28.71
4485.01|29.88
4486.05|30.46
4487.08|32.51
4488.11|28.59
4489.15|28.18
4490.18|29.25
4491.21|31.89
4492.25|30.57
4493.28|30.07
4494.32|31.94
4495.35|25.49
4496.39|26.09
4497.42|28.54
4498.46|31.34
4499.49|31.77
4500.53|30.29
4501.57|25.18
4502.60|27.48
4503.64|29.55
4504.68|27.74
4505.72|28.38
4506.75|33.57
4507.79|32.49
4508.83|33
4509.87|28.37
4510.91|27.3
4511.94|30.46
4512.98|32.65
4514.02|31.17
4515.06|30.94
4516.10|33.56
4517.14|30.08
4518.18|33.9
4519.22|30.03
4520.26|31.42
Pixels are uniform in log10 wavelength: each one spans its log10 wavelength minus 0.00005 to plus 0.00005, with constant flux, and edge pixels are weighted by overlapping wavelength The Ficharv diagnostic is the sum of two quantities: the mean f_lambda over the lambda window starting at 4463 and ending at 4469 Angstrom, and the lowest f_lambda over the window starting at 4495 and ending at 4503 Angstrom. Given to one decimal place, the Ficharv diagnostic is 52.1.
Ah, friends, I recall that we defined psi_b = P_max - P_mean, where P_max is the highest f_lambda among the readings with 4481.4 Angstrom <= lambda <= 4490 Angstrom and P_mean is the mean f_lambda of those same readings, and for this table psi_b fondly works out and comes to 2.7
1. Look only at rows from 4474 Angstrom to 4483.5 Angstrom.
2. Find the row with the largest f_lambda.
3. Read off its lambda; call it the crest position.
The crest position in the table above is 4479.85 Angstrom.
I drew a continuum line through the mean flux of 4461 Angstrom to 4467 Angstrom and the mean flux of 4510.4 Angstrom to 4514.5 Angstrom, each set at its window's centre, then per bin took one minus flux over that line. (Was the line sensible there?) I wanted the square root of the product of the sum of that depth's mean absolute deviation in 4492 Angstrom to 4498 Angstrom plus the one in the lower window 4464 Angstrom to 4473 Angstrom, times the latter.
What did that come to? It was 0.087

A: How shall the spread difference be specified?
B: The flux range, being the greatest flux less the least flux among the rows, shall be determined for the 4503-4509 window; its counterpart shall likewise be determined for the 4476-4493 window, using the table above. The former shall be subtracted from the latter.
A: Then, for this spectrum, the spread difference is 2.1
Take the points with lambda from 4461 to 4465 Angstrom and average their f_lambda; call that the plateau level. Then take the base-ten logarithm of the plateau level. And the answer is 1.42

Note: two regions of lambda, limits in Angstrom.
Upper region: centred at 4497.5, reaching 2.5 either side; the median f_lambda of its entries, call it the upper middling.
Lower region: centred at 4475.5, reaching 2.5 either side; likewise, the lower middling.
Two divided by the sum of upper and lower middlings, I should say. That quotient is 0.0358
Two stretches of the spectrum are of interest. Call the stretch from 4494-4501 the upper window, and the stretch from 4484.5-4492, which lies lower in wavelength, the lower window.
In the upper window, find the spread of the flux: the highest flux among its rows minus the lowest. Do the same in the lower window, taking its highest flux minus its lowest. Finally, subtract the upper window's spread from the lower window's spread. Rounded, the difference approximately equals -2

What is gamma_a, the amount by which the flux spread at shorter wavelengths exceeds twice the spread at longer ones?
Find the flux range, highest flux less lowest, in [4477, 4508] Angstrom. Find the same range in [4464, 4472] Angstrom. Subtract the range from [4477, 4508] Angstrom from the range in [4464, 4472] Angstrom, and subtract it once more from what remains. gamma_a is -10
